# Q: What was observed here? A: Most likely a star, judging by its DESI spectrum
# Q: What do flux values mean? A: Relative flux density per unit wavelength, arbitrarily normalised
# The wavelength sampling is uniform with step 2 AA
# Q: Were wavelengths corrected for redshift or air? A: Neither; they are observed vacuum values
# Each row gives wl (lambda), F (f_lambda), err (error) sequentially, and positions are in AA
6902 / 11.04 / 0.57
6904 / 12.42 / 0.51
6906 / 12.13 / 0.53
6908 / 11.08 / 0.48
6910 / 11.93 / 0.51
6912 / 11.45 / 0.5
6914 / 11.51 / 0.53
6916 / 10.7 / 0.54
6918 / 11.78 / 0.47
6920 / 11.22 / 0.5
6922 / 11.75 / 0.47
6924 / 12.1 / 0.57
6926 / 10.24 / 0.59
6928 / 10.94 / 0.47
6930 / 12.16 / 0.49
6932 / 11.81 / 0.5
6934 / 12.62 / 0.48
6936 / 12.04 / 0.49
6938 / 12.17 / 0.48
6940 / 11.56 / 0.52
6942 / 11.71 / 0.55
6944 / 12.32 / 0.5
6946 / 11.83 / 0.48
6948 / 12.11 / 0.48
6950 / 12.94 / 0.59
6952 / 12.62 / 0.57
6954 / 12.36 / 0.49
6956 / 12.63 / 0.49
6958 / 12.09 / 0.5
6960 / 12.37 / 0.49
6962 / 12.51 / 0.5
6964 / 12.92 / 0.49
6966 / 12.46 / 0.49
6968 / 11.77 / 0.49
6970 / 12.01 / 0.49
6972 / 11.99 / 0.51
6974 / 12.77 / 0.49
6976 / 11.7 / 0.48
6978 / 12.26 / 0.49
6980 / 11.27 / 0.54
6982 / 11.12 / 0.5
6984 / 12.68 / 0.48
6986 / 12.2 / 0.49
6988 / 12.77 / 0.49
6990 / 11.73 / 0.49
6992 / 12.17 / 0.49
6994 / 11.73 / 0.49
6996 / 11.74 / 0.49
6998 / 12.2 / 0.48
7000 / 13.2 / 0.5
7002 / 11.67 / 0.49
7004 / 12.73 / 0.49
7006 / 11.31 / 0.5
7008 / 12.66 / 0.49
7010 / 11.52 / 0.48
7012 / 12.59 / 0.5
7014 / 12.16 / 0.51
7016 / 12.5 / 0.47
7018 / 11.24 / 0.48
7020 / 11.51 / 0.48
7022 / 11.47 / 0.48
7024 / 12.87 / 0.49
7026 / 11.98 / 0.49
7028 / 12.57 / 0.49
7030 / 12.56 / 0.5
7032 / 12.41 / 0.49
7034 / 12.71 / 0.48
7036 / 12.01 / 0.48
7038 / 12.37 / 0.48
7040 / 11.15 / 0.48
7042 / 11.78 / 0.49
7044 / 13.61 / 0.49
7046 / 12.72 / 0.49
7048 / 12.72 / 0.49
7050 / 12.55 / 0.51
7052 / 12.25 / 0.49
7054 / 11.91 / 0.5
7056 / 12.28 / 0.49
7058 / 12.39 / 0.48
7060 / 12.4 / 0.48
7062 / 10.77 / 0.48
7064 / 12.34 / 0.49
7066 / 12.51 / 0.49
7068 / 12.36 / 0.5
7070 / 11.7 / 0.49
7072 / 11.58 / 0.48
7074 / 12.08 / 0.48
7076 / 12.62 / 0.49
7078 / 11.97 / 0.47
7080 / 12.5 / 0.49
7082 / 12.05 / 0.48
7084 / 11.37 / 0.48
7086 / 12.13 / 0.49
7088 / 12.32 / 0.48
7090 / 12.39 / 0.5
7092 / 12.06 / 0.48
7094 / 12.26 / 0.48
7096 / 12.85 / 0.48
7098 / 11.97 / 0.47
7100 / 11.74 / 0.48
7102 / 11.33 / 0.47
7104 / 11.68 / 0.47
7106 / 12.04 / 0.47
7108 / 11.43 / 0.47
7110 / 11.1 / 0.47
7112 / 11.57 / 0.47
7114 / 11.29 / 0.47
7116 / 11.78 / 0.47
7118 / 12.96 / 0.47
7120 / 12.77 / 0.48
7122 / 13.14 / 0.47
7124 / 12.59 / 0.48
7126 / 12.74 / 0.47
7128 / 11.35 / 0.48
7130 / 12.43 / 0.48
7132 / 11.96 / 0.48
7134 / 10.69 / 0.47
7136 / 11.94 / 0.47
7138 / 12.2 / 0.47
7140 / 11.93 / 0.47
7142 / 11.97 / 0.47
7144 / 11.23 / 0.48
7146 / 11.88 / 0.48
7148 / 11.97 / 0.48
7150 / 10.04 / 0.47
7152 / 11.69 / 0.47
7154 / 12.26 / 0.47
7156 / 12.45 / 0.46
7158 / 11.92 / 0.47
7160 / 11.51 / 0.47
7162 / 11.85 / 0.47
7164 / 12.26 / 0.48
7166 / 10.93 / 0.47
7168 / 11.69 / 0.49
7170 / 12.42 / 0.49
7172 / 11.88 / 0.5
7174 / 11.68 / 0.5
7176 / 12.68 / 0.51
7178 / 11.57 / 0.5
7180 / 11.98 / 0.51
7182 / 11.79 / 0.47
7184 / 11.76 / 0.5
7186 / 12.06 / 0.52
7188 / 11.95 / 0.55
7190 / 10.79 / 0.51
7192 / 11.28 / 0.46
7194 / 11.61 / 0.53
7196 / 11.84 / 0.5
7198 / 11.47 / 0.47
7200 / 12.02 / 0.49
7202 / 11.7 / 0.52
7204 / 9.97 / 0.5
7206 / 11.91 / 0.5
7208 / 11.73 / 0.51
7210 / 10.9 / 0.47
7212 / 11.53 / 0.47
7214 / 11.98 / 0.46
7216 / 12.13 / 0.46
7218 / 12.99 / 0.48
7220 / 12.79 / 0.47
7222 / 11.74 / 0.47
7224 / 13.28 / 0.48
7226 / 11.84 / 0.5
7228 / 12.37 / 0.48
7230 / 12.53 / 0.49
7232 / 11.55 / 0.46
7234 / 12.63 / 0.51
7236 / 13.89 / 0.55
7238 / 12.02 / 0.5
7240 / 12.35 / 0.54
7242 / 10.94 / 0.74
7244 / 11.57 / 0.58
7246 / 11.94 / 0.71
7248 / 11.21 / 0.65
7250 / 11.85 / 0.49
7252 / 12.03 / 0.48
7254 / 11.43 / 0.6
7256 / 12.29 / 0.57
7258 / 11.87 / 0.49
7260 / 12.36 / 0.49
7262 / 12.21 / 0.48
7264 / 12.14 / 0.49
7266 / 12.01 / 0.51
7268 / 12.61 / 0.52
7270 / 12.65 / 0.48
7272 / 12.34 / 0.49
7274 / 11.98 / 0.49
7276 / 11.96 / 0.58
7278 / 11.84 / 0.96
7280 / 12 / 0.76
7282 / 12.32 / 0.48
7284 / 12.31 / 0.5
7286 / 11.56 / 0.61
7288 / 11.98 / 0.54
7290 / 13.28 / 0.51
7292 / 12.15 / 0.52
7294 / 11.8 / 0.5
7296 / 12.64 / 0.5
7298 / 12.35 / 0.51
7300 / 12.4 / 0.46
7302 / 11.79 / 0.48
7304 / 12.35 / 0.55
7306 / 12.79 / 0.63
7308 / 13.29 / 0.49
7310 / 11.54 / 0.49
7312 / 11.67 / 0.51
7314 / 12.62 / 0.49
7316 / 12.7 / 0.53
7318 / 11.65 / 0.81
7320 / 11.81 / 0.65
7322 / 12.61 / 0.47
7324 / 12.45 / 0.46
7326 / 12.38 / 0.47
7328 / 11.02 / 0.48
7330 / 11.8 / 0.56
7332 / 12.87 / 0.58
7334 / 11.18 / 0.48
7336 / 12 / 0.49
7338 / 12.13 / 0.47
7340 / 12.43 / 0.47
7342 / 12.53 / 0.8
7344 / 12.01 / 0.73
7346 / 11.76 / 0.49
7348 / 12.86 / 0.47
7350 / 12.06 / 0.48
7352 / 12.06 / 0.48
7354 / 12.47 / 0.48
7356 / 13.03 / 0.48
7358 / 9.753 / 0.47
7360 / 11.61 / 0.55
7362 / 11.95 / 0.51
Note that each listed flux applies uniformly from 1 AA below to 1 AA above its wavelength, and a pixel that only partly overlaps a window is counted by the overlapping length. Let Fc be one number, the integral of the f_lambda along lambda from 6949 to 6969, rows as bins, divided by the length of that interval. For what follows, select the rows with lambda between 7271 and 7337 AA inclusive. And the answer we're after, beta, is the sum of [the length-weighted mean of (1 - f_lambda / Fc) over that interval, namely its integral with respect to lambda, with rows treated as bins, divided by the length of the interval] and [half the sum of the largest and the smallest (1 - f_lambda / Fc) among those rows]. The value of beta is 0.049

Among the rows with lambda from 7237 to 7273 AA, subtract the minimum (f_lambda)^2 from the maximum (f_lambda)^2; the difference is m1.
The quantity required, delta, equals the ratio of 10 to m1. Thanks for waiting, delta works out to 0.248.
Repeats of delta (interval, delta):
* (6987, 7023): 0.209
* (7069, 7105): 0.272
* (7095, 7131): 0.202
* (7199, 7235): 0.130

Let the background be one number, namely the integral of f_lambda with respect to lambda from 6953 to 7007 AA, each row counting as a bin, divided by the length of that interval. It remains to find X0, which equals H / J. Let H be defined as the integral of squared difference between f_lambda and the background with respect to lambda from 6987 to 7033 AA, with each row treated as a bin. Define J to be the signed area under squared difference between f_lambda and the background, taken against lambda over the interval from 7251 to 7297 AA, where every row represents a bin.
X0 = 2.0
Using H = 14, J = 7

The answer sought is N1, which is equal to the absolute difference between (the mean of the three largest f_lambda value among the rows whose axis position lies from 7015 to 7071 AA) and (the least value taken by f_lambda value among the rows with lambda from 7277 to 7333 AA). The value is 2.05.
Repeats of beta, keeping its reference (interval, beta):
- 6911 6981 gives 0.111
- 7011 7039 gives 0.054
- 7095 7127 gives 0.060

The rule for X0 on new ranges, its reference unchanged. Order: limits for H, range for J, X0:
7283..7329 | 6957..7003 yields 1.2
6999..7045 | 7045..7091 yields 2.0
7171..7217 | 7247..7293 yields 3.0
